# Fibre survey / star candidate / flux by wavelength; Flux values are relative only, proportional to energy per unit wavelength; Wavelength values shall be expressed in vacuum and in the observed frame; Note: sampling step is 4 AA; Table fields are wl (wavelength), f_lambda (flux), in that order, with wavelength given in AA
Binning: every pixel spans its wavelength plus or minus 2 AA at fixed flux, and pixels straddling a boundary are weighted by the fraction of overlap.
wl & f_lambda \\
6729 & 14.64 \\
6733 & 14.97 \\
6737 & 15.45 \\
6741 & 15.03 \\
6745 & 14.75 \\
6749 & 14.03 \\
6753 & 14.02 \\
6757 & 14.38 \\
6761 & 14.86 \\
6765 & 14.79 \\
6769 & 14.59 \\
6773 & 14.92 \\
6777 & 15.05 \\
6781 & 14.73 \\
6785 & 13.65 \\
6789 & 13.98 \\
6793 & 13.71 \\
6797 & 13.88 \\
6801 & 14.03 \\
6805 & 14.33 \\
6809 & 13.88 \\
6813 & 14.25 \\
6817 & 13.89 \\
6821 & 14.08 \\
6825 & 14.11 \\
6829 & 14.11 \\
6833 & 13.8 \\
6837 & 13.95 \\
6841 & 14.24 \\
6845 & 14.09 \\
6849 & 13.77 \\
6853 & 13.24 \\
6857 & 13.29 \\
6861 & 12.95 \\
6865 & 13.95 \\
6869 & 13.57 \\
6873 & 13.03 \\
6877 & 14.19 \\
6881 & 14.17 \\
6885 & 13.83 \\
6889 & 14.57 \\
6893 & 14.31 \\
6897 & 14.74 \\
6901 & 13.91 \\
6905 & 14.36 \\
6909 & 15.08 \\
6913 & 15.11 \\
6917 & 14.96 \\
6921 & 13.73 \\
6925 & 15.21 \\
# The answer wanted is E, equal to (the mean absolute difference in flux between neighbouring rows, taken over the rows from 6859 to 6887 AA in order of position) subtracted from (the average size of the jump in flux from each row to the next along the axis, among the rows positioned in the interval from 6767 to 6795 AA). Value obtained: -0.2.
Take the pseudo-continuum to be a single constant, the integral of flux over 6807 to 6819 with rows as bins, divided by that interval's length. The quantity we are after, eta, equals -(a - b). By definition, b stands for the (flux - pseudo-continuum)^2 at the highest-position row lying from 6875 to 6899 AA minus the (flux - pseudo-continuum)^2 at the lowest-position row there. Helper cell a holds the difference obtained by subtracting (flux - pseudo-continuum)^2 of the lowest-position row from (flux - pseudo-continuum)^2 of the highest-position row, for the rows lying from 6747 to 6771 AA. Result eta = 0.2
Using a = 0.3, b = 0.50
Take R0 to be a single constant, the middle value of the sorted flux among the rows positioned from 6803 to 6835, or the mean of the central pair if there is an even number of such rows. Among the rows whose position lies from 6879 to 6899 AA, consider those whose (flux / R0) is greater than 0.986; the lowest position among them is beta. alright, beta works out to 6881 AA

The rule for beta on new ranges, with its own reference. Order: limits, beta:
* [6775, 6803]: 6777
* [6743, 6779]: 6745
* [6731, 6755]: 6733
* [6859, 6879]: 6865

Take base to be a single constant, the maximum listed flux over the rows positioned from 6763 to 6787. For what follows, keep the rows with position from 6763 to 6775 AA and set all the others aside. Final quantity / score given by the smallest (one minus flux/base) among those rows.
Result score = 0.009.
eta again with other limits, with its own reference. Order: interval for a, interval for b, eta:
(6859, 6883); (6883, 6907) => 1.2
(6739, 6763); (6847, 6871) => 0.5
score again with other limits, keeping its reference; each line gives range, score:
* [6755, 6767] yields 0.013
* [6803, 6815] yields 0.048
